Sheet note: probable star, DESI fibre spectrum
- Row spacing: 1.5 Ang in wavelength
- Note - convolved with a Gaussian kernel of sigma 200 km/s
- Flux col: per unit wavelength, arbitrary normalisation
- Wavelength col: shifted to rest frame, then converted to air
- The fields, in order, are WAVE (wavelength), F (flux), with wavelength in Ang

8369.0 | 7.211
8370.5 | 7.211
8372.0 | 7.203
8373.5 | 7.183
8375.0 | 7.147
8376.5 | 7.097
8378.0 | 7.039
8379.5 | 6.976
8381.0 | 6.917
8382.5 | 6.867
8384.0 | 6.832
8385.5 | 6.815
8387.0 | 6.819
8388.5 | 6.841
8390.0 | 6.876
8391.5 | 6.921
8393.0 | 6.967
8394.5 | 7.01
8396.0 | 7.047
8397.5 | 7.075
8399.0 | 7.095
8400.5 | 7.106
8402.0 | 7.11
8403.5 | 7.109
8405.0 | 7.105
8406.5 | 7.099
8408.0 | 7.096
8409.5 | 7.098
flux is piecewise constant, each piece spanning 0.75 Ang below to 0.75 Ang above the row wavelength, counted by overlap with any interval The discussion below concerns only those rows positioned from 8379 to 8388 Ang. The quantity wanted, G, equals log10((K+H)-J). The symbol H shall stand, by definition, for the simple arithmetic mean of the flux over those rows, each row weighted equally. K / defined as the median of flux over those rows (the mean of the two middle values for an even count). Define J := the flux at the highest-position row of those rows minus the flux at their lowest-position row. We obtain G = 1.14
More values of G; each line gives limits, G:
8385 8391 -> 1.13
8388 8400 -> 1.14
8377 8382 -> 1.15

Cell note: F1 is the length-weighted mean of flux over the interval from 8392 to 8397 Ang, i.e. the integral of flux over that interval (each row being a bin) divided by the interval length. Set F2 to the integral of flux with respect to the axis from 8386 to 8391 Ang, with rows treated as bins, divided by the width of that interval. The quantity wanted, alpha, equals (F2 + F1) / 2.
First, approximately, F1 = 7.01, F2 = 6.85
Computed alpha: 6.93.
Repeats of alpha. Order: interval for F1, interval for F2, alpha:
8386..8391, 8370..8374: 7.02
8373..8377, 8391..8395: 7.05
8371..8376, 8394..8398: 7.11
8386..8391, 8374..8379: 6.97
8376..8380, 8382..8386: 6.94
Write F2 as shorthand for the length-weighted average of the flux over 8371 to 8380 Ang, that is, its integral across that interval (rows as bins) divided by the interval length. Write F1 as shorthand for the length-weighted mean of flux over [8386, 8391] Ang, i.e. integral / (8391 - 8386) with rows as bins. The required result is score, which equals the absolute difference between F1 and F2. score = 0.27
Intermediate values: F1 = 6.85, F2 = 7.11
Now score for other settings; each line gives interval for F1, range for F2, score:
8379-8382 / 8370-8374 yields 0.26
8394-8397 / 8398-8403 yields 0.07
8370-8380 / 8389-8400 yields 0.13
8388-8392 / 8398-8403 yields 0.22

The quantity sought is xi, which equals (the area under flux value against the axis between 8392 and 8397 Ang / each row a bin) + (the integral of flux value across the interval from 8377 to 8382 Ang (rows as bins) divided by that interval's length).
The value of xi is 42.0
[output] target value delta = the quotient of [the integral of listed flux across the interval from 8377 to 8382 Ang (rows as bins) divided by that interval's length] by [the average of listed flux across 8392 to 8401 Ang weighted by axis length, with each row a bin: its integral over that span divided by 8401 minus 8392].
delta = 0.990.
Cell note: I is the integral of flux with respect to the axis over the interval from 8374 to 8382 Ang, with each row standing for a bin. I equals 56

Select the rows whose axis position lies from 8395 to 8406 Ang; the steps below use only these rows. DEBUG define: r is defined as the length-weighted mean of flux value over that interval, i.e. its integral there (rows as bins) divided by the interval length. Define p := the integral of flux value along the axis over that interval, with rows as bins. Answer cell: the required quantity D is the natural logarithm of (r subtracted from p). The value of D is 4.26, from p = 78.0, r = 7.09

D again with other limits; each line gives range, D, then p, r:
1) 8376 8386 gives 4.13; 69.3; 6.93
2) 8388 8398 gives 4.14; 69.6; 6.96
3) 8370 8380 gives 4.16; 71.2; 7.12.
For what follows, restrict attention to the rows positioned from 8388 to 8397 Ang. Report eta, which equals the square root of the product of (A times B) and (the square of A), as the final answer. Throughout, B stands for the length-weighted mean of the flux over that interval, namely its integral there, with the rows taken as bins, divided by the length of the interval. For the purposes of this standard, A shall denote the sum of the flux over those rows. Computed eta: 709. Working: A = 42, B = 6.95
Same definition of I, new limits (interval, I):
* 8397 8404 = 50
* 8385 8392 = 48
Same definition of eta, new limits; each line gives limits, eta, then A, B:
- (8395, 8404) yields 739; 43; 7.09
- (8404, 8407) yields 143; 14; 7.10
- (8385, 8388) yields 131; 14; 6.82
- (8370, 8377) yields 575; 36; 7.17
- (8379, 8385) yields 380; 28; 6.89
